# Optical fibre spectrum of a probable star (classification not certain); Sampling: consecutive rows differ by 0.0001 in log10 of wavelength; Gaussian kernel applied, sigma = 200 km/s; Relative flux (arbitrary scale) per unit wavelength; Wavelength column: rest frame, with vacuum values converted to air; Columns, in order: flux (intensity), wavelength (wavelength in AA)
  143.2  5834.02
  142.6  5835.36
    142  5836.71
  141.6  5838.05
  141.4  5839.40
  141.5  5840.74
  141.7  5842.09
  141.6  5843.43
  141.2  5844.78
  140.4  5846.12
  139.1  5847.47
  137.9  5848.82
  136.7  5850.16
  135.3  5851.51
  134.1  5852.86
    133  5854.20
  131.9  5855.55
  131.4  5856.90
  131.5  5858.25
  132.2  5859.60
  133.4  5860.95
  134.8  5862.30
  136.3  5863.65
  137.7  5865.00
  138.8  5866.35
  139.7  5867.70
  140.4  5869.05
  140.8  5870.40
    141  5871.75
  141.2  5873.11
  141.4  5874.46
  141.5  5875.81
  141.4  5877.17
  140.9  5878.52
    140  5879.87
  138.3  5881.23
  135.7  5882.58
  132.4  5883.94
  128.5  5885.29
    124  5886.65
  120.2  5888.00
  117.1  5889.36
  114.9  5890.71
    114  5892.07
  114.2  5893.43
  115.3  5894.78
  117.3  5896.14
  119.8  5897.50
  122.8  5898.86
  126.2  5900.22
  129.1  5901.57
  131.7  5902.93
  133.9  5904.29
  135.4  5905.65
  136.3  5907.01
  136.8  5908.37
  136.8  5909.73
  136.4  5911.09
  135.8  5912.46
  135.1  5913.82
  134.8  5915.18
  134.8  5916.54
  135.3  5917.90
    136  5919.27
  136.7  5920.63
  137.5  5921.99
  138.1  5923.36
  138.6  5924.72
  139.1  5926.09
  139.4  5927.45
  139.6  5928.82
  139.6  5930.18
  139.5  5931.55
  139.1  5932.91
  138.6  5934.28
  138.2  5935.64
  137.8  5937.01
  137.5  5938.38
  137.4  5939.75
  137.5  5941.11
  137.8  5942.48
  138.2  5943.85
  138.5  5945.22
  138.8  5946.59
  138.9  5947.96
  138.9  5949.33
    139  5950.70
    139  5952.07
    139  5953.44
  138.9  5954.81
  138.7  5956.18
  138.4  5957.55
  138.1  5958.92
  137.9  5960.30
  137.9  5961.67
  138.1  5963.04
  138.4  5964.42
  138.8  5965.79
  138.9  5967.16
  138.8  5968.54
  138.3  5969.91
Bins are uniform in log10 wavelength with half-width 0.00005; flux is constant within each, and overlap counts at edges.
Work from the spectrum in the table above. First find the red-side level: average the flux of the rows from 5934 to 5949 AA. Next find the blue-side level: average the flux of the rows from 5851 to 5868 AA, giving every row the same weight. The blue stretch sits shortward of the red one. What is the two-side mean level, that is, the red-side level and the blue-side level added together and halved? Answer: 136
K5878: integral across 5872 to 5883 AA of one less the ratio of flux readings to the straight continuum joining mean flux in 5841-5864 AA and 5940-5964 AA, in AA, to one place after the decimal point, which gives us -0.3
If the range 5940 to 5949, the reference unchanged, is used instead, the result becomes 0.0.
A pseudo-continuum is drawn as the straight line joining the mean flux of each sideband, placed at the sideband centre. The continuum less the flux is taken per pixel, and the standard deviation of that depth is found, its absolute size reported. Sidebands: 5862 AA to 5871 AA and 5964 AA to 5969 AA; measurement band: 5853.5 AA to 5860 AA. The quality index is 0.6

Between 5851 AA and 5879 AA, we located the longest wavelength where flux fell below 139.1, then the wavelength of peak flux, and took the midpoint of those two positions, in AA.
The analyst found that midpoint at 5871.1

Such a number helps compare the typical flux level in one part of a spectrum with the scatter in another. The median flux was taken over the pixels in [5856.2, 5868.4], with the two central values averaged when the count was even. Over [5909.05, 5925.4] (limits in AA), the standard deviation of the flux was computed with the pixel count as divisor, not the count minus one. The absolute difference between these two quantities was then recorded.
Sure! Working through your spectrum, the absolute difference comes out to 134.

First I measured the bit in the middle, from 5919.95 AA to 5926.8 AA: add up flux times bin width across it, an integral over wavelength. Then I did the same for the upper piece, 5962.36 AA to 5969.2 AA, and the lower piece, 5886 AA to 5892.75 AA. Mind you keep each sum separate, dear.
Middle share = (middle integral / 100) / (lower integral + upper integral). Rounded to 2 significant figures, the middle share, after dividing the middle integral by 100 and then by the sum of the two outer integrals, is 0.0054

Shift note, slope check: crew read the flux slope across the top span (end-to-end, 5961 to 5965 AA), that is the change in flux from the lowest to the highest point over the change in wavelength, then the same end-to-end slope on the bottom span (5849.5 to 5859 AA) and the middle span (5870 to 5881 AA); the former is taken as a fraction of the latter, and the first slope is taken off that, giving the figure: 7.4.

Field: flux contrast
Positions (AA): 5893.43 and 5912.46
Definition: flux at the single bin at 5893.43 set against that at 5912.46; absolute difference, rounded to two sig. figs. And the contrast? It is 22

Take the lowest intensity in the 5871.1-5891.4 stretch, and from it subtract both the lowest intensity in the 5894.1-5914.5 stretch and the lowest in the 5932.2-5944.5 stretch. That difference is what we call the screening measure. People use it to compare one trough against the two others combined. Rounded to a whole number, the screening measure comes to -138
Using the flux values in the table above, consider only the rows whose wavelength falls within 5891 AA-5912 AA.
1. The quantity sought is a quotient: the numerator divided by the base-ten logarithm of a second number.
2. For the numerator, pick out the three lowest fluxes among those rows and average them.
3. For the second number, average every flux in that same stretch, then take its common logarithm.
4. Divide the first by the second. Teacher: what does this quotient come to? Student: 54.4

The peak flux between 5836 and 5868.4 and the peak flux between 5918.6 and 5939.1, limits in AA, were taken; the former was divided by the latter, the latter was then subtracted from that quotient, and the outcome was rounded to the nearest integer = -139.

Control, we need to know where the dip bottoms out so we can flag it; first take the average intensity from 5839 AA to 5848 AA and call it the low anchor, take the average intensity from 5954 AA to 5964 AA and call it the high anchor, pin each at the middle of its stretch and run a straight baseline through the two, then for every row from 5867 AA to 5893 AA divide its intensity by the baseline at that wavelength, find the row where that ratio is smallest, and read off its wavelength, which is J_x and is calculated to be 5892.07 AA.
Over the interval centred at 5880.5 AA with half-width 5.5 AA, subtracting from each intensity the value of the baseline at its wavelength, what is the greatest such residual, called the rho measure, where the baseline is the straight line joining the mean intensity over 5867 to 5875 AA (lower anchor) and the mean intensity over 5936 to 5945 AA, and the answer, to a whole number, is 1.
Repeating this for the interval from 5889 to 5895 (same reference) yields -23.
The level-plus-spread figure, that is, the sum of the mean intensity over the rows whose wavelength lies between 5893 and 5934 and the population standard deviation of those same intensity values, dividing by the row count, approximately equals 141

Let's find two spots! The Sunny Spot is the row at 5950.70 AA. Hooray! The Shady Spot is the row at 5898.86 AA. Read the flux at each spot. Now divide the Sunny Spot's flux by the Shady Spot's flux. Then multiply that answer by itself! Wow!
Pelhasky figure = 1.3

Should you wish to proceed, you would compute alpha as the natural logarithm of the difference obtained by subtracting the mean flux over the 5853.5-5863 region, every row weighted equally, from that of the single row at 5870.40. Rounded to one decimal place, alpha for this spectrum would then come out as 2.1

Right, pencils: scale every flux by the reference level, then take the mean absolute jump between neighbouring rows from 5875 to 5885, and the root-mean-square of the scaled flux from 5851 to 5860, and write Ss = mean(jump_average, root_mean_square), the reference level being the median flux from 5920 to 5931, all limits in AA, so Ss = 0.484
